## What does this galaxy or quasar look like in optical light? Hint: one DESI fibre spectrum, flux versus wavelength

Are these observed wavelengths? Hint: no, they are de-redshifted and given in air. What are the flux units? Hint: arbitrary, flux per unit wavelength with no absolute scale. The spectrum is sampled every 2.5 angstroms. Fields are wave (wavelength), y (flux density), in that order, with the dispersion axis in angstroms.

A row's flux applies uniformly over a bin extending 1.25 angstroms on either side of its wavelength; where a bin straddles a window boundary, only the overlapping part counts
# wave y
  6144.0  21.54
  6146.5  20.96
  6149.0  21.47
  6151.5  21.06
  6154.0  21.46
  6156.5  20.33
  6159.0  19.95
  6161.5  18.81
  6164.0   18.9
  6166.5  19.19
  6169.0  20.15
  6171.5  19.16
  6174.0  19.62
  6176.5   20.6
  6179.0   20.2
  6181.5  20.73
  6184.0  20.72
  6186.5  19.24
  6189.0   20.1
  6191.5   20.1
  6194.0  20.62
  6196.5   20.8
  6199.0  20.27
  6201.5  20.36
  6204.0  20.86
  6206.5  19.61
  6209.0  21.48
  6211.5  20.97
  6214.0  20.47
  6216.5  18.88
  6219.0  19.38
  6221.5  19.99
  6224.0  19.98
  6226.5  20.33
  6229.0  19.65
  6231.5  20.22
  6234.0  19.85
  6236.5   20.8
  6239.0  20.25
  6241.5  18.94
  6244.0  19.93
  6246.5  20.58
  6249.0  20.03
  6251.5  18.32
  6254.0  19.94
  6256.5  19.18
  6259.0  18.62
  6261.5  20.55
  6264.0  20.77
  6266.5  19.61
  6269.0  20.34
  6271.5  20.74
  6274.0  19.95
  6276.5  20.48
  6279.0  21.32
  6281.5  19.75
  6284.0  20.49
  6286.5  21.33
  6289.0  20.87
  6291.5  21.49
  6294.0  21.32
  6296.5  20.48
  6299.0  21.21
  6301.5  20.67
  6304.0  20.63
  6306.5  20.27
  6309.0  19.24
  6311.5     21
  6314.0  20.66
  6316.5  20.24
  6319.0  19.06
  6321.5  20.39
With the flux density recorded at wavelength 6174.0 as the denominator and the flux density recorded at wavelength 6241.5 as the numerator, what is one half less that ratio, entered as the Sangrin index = -0.47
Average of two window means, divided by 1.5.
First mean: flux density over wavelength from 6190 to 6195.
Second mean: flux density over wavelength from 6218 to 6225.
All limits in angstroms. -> 13.4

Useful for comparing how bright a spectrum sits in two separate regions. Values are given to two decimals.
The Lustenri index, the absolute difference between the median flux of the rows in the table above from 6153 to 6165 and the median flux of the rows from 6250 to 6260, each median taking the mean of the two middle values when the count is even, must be 1.05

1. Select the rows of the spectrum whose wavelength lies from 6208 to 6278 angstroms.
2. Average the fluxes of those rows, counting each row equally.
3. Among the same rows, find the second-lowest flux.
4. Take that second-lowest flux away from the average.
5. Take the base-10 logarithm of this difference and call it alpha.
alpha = 0.14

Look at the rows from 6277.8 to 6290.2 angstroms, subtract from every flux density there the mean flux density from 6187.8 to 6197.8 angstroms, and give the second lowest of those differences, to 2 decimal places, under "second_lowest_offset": 0.08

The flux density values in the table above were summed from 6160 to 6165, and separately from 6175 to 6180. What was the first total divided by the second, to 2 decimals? 0.92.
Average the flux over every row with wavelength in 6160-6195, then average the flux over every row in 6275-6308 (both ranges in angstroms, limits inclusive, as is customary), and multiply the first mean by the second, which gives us 413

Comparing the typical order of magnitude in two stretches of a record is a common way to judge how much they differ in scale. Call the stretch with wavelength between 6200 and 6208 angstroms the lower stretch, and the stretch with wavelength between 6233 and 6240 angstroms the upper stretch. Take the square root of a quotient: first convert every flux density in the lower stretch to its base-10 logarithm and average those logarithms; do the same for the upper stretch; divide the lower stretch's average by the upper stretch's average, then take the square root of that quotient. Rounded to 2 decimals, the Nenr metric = 1.00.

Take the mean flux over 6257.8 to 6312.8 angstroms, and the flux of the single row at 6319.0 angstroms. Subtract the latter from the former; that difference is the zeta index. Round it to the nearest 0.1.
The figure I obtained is 1.4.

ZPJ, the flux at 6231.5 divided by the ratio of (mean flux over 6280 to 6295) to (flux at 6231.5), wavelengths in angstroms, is 19.6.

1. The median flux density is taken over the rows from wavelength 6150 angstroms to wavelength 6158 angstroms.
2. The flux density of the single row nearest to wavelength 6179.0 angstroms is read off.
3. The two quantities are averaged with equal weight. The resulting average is 20.6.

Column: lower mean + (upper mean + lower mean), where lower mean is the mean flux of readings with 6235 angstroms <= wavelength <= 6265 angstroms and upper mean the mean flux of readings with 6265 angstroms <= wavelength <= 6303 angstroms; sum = 60.3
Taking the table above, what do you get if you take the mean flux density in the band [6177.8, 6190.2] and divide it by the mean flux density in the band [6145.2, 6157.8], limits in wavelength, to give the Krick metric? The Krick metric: 0.96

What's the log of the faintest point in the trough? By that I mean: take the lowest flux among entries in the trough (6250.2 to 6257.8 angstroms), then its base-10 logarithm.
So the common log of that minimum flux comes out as 1.26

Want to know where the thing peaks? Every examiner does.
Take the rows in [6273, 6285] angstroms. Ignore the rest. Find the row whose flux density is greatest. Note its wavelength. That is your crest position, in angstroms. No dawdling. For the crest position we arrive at 6279.0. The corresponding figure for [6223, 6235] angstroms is 6226.5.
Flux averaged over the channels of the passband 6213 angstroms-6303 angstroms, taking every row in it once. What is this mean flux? 20.2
